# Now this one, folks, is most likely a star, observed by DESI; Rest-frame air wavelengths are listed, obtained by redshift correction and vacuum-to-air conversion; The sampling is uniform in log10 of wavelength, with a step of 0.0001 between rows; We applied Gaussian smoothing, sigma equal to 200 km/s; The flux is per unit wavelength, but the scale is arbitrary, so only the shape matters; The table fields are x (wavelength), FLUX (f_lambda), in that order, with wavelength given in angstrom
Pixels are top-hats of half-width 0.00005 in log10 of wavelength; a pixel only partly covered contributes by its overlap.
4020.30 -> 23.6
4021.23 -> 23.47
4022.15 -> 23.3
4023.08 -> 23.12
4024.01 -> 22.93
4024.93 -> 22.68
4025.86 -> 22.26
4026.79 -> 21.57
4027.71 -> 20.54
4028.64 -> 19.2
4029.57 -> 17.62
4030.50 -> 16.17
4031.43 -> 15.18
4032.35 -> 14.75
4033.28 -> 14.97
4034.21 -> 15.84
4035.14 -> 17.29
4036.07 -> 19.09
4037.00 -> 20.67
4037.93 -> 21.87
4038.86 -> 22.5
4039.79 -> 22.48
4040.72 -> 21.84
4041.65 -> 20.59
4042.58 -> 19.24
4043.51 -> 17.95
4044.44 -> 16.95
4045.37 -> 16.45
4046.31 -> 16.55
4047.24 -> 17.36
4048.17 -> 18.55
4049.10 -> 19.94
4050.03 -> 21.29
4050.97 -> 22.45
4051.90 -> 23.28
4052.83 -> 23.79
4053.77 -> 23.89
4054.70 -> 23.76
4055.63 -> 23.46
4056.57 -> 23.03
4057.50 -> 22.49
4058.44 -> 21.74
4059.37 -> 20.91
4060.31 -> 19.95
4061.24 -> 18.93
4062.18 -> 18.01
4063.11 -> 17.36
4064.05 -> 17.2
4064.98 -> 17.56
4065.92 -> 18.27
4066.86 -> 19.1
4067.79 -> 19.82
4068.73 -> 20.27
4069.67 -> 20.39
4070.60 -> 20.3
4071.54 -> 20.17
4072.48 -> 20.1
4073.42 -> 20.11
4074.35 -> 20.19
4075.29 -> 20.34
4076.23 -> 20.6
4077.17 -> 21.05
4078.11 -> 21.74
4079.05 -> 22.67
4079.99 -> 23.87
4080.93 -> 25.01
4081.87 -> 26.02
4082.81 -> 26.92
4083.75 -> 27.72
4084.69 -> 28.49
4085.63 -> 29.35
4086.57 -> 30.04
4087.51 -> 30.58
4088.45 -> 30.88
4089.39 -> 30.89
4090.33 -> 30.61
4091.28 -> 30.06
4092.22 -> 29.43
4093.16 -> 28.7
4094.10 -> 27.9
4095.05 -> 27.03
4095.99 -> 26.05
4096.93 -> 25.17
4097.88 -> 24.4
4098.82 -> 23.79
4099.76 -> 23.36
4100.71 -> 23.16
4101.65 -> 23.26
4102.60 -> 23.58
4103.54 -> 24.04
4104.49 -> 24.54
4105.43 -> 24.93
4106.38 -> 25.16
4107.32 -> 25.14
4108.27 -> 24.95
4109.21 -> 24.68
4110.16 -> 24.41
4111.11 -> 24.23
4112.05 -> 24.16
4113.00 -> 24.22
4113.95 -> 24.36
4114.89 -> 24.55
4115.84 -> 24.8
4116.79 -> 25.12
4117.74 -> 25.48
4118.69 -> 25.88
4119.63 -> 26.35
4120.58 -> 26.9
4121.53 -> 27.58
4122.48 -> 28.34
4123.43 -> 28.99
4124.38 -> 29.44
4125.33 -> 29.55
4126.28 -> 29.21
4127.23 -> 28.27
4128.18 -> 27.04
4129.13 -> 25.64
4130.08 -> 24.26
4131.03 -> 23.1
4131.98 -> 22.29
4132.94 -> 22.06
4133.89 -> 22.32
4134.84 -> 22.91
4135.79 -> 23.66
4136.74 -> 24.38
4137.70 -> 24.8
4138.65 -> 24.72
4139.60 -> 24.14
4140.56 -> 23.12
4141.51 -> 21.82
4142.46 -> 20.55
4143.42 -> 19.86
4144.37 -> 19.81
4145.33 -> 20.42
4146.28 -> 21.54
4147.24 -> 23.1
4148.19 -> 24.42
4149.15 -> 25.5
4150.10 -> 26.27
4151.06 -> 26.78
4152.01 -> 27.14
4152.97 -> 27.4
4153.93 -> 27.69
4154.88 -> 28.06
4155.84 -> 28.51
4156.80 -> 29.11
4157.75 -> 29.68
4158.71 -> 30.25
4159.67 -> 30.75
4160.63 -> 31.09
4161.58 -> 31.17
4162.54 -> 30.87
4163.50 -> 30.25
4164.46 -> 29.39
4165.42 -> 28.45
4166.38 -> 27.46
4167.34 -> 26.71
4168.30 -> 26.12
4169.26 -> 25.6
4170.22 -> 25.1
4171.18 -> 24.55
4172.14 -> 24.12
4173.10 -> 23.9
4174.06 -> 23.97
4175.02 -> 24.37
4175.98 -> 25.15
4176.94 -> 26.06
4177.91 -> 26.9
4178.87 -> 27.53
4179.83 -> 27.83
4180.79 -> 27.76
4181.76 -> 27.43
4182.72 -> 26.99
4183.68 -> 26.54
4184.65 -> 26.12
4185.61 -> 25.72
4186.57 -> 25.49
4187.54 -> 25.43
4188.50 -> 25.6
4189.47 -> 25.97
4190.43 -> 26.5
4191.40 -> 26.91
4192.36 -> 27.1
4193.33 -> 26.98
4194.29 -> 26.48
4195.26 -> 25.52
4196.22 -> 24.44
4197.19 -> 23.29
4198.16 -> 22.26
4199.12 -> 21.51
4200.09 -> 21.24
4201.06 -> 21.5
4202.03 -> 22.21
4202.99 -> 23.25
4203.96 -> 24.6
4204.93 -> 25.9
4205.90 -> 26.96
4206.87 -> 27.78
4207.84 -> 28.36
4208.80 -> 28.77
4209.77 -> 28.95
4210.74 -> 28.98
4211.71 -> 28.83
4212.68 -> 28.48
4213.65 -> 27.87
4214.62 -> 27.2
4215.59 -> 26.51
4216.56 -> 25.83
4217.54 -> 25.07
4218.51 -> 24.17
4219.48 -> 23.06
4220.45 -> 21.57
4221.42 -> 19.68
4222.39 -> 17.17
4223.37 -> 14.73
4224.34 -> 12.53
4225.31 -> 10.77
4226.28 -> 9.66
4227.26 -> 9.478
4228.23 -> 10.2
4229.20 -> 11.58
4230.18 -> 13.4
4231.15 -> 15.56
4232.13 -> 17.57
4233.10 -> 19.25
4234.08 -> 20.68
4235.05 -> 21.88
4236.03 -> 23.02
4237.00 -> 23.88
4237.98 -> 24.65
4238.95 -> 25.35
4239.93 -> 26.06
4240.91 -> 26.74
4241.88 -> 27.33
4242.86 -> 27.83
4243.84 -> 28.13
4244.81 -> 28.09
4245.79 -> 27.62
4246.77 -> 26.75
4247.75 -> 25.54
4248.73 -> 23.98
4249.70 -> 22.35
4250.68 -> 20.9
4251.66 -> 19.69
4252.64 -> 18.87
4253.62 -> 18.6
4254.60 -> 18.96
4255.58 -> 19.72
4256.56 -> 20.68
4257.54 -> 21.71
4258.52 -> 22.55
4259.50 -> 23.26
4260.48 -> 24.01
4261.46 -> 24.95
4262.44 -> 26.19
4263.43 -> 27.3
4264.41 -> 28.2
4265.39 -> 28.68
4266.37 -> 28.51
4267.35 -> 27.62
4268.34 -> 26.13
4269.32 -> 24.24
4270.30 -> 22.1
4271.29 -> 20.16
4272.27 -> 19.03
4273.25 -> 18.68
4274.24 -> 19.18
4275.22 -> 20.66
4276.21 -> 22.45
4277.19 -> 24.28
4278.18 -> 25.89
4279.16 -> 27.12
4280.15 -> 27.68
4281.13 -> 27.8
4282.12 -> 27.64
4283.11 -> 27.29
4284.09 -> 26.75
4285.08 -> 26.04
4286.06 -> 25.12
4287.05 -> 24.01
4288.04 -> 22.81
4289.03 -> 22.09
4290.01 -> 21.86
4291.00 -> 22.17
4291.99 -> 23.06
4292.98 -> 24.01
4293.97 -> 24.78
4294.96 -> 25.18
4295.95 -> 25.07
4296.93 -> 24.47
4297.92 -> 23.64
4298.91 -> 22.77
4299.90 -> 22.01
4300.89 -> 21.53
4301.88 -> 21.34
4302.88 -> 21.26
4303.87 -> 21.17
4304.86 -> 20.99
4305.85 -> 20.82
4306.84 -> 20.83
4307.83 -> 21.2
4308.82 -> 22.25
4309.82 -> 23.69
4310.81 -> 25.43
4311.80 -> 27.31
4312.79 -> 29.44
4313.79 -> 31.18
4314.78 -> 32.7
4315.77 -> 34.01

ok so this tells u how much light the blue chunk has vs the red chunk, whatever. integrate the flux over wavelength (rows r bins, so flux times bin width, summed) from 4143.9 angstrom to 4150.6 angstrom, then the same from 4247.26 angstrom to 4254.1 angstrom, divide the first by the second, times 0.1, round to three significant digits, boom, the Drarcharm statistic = 0.105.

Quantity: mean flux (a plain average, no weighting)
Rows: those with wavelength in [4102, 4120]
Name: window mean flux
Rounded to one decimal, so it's 24.8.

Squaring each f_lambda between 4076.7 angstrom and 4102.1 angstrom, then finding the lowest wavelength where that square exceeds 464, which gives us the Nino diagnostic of 4078.11 angstrom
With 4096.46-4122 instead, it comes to 4096.93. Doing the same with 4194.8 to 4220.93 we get 4195.26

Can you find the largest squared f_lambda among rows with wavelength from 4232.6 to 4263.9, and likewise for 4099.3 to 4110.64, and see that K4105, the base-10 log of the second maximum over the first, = -0.10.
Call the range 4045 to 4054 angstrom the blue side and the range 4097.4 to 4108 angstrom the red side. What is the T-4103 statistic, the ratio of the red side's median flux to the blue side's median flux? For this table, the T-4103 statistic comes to 1.17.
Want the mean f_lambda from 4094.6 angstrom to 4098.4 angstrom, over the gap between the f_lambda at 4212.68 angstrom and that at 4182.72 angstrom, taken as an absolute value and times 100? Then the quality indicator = 1722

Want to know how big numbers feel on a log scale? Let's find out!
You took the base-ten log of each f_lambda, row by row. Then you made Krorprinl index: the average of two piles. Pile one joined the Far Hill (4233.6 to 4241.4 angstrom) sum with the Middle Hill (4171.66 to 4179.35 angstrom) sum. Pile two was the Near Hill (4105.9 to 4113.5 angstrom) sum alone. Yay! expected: 16.69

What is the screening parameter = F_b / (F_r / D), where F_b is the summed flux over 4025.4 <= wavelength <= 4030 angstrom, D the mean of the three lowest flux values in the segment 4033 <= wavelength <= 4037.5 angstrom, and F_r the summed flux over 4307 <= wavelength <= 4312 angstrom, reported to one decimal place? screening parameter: 13.5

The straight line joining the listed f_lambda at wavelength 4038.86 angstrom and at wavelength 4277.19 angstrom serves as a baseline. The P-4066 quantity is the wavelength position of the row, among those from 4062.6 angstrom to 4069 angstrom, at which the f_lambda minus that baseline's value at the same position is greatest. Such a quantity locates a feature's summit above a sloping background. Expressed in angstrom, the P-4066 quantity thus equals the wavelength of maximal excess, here 4068.73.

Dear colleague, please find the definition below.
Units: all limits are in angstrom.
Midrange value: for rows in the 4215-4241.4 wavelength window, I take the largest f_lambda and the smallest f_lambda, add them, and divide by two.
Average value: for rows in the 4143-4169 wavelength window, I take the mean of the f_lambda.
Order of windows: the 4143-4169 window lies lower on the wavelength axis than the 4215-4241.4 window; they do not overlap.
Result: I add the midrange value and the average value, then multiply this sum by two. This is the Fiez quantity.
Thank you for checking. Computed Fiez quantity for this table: 90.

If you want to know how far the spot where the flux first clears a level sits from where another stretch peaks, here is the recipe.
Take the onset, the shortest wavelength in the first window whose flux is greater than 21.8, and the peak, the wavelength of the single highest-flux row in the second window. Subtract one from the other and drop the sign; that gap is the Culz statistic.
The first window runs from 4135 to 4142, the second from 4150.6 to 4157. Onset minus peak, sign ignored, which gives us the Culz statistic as 21.0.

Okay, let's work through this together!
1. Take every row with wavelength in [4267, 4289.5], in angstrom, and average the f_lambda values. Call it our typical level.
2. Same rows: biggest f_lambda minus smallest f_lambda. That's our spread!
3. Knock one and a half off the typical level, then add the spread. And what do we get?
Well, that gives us 32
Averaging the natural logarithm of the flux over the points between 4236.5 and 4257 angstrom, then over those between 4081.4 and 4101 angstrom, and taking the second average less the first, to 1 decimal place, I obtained 0.2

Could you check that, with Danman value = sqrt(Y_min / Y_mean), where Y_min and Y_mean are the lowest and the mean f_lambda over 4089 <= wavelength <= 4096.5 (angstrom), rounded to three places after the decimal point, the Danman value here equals 0.951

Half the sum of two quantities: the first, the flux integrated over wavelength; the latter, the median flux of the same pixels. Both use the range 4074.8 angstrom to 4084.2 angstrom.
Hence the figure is 122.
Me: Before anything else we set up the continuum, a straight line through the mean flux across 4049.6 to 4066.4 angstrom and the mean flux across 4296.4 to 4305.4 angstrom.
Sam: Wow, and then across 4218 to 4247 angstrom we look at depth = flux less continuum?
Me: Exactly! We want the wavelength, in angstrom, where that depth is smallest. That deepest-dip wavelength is 4227.26 angstrom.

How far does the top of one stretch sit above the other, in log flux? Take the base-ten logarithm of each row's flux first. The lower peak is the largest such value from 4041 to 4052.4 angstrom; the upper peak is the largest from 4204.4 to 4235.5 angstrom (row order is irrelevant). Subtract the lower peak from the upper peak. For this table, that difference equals 0.10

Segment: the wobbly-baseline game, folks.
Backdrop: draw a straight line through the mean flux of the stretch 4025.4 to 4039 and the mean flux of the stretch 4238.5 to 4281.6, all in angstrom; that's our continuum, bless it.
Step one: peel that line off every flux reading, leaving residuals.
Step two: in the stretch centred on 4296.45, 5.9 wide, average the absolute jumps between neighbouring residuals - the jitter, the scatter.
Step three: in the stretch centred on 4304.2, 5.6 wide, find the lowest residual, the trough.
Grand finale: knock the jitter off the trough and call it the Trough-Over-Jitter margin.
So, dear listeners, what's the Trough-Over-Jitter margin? -5.0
